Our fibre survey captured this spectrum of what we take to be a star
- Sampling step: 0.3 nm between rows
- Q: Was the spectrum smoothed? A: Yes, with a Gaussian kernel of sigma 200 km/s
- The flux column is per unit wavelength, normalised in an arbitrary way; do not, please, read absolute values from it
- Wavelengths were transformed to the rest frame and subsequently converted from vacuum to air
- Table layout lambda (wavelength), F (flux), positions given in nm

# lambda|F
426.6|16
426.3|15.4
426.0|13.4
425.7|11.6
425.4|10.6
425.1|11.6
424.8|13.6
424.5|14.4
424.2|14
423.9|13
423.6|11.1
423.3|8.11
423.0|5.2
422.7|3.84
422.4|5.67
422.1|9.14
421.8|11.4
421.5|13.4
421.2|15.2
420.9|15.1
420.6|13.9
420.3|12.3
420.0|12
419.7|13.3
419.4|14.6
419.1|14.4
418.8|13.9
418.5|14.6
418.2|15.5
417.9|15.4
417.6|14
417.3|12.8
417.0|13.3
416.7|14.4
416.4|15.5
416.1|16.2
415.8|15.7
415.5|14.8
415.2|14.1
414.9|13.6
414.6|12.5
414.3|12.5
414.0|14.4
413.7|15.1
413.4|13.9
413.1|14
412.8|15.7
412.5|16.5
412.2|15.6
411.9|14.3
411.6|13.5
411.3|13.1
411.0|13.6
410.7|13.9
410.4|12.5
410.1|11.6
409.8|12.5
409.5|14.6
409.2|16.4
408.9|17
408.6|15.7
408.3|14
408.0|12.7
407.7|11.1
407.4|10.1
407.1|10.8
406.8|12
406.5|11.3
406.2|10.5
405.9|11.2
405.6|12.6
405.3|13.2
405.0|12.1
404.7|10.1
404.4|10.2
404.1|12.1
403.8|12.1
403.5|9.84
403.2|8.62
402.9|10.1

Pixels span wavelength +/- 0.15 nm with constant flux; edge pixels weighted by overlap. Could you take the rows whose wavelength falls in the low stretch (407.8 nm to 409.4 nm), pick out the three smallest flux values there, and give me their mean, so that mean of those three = 14.1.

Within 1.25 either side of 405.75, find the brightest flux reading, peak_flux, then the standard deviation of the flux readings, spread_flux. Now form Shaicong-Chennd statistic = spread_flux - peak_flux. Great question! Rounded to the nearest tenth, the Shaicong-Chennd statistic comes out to -12.2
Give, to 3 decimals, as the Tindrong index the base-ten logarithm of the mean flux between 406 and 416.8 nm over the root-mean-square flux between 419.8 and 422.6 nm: 0.047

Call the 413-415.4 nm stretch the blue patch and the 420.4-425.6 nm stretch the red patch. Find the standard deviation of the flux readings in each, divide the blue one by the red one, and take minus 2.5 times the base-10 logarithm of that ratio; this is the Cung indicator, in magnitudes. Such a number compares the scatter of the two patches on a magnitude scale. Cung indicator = 1.5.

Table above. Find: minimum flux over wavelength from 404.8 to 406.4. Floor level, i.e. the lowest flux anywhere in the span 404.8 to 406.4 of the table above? 10.5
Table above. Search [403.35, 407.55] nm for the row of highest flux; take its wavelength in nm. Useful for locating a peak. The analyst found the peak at 405.3 nm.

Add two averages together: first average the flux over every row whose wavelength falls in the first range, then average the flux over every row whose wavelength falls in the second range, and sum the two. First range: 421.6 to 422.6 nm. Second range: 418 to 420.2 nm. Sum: 22.8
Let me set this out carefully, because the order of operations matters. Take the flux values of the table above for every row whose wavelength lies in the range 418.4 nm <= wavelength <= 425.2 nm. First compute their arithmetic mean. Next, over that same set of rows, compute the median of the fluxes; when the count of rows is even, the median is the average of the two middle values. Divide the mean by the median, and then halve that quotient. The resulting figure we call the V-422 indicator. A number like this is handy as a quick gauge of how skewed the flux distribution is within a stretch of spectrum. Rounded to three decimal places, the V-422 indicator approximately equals 0.447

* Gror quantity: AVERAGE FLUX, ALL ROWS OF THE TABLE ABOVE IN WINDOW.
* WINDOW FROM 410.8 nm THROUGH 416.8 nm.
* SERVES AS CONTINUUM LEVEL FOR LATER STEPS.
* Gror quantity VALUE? 14.4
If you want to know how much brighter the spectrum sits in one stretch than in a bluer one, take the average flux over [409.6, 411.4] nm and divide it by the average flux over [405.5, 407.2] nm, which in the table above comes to 1.13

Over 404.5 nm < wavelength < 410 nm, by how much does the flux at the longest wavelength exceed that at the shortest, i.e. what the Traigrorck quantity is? 2.4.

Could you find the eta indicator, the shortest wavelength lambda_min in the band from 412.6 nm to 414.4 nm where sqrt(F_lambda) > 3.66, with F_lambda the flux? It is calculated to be 412.8 nm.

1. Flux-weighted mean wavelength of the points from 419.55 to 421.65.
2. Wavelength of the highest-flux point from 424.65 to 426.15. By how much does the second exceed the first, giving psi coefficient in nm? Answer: 4.17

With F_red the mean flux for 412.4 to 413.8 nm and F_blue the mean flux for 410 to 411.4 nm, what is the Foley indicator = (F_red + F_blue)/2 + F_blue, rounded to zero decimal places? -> 27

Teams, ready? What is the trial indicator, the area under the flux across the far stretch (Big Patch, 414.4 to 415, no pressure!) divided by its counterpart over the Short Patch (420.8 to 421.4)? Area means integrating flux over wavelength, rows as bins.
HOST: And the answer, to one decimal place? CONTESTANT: 0.9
